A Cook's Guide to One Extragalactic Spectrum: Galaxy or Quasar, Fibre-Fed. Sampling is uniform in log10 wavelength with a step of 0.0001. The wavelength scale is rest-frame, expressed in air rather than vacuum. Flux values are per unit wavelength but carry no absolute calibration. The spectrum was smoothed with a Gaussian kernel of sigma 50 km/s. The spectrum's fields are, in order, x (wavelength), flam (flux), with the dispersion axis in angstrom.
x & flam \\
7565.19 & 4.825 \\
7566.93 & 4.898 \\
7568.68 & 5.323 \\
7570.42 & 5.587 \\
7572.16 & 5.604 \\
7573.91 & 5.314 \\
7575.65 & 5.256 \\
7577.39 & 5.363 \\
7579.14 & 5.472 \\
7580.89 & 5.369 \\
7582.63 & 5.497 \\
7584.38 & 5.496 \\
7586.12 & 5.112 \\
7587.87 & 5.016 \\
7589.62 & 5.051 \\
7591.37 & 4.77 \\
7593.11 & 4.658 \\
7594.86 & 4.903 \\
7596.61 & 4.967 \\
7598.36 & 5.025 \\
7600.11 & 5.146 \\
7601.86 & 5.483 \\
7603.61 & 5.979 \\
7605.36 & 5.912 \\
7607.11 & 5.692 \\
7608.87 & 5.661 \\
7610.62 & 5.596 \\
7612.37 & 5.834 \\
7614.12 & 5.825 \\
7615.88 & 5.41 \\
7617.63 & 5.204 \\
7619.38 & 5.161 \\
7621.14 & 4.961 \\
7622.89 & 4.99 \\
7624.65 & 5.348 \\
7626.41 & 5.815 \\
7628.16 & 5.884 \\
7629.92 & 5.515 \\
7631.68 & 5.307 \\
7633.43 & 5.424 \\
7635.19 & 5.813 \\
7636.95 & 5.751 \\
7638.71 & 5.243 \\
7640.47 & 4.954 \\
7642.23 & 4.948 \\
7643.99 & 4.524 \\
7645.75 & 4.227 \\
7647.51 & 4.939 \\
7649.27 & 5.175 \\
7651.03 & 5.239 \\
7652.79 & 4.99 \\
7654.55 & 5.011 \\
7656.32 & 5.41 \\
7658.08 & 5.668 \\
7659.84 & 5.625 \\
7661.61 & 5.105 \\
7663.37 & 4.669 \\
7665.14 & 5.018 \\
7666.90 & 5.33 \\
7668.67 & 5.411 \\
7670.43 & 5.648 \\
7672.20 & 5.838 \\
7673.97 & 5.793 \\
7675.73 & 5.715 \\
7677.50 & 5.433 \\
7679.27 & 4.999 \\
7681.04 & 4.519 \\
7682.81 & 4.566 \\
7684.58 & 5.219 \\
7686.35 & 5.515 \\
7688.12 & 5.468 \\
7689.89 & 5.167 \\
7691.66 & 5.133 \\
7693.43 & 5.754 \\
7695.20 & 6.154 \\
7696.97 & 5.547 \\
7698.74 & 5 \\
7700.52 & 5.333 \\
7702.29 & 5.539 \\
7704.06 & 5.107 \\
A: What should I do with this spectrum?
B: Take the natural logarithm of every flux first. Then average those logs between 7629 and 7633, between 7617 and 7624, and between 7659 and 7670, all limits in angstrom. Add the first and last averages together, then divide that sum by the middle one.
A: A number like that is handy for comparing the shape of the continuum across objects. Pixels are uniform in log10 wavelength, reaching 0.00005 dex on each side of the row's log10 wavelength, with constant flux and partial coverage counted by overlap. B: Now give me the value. 2.05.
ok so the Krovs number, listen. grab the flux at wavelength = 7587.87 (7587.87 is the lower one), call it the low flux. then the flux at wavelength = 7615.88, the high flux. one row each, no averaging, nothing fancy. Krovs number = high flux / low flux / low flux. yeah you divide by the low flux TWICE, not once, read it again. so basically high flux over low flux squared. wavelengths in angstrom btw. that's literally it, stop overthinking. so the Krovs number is 0.22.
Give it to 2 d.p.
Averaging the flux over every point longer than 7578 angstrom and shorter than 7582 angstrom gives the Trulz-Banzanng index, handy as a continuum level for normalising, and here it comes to 5.42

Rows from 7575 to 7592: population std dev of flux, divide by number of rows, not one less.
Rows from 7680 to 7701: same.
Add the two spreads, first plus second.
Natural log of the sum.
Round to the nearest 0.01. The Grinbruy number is -0.39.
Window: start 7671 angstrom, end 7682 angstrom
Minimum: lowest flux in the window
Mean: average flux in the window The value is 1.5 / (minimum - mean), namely -1.7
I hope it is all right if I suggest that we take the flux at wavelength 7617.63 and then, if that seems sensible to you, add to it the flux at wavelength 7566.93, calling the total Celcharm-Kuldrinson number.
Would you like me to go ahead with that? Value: 10.1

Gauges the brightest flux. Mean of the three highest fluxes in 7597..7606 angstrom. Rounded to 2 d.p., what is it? 5.79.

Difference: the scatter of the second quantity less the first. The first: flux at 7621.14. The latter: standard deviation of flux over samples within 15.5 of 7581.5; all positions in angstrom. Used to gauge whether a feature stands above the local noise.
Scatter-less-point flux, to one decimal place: -4.7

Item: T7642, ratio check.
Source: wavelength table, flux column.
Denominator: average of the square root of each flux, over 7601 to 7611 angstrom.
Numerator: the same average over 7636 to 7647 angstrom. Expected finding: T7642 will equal 0.93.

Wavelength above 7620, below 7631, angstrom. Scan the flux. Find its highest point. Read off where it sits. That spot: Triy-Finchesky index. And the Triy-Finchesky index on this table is 7628.16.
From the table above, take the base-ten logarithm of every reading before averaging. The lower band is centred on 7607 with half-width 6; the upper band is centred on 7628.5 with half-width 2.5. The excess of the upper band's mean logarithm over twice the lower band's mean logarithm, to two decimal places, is -0.76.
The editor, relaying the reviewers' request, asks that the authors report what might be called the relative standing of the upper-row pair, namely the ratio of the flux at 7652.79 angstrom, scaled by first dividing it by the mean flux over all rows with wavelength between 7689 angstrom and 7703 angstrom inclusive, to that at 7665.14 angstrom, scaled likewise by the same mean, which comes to 0.99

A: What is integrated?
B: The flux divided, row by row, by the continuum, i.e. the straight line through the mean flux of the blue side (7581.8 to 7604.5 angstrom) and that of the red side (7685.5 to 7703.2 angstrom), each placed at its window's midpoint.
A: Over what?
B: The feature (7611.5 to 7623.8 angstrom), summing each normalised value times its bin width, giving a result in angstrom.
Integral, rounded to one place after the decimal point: 12.5 angstrom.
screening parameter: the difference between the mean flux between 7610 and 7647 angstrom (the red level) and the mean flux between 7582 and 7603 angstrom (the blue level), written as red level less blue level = 0.2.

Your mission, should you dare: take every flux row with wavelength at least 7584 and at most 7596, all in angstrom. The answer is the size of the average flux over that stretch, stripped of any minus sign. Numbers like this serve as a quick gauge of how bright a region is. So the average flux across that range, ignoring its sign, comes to 5.0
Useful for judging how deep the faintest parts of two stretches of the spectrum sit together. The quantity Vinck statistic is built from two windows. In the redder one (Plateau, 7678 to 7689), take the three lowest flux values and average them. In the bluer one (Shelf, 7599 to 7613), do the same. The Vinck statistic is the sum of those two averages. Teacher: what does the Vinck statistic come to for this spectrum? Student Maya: 10.1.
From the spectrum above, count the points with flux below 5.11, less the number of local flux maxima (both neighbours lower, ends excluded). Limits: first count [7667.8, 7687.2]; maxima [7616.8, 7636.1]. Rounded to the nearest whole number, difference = 2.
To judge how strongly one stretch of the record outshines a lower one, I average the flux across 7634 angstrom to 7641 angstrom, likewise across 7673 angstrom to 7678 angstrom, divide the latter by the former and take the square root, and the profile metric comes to 1.02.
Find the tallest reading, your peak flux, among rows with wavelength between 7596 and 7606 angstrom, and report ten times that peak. 60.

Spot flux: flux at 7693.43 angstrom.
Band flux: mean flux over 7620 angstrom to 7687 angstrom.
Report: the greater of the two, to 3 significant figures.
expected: 5.75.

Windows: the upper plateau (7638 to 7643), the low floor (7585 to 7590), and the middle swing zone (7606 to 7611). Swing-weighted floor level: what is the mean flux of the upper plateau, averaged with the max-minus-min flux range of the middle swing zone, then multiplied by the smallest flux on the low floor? 12.9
